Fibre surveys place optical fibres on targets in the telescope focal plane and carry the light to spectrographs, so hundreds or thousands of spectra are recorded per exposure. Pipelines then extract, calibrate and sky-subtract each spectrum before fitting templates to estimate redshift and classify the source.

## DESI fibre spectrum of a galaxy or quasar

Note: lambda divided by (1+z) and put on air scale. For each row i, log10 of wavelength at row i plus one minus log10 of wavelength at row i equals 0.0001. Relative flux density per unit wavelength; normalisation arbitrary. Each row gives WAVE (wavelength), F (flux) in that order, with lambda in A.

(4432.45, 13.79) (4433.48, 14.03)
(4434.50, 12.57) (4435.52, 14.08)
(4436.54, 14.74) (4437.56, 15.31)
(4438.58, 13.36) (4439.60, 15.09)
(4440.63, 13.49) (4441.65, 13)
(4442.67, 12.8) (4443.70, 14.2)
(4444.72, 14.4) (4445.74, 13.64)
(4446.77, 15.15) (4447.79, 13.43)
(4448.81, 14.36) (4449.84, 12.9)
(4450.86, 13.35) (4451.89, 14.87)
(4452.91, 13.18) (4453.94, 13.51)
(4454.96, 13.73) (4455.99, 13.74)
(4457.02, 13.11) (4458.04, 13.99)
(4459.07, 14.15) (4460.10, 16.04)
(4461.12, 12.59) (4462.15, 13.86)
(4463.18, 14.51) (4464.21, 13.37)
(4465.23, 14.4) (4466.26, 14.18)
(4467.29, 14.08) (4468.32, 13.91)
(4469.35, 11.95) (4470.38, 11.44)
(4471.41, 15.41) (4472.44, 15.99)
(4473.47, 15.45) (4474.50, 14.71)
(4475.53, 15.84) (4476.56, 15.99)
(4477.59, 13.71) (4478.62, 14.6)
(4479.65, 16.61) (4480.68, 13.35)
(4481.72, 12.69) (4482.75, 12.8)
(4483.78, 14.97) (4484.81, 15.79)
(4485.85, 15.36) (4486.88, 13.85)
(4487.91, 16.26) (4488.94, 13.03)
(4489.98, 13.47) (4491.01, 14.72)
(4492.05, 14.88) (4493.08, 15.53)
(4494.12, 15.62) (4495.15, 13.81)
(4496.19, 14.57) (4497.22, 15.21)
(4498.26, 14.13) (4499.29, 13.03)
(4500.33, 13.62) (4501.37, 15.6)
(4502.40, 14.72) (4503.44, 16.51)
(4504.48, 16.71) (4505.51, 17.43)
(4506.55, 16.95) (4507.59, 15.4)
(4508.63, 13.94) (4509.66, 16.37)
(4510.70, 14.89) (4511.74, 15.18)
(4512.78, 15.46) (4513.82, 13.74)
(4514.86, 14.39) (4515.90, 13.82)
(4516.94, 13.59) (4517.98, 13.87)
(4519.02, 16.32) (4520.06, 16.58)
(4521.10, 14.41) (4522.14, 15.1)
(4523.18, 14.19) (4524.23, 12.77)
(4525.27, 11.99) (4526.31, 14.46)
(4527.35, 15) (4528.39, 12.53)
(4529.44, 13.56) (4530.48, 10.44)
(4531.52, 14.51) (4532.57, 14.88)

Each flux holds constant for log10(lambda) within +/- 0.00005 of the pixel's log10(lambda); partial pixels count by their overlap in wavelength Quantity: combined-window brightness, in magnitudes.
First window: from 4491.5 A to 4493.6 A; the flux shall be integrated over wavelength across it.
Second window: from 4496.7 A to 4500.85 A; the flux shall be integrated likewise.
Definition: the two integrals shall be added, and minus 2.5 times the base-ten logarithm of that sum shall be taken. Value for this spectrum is -4.9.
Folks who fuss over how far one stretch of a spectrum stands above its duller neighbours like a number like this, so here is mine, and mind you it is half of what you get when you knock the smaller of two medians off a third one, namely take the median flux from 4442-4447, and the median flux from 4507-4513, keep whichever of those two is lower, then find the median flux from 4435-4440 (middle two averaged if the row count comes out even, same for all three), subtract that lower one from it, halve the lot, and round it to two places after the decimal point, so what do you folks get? 0.27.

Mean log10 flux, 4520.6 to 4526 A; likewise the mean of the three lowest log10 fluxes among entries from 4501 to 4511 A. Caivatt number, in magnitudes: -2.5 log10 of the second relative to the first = -0.025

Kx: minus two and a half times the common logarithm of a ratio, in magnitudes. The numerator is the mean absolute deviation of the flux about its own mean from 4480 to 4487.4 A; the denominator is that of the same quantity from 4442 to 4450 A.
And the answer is -0.5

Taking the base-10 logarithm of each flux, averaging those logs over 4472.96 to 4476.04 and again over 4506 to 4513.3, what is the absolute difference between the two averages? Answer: 0.003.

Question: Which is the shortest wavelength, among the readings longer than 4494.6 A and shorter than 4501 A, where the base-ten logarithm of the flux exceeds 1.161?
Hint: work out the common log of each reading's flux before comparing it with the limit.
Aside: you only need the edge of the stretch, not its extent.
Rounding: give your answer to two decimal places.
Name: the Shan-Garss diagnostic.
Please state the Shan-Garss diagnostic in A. 4496.19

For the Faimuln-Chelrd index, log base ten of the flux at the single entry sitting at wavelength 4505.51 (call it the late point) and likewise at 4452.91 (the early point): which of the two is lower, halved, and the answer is 0.560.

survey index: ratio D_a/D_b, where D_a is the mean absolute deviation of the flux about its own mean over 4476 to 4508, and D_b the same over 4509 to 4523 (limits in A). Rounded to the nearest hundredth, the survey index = 1.27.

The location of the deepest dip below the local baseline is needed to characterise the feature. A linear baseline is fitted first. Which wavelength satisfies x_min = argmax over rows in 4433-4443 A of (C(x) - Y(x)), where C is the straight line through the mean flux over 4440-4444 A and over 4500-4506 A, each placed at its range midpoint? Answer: 4442.67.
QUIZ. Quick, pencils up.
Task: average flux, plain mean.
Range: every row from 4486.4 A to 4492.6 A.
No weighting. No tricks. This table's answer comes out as 14.4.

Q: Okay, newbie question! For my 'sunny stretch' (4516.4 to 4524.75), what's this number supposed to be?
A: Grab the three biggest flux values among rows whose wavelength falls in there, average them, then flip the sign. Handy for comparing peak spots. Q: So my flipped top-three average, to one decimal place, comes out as -16.0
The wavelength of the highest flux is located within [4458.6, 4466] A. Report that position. 4460.10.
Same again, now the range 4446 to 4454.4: 4446.77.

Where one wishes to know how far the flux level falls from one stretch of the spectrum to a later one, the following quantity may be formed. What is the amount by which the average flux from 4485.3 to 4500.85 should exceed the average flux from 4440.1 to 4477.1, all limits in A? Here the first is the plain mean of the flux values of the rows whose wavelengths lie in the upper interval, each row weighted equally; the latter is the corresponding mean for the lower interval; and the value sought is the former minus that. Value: 0.45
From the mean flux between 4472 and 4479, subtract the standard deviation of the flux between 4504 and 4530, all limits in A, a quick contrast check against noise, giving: 13.8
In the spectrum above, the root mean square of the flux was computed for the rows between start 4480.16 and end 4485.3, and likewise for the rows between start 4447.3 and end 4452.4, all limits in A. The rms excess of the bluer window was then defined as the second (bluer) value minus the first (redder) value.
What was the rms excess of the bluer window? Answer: -0.2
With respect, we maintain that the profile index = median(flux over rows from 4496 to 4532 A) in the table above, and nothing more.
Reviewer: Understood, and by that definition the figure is 14.5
